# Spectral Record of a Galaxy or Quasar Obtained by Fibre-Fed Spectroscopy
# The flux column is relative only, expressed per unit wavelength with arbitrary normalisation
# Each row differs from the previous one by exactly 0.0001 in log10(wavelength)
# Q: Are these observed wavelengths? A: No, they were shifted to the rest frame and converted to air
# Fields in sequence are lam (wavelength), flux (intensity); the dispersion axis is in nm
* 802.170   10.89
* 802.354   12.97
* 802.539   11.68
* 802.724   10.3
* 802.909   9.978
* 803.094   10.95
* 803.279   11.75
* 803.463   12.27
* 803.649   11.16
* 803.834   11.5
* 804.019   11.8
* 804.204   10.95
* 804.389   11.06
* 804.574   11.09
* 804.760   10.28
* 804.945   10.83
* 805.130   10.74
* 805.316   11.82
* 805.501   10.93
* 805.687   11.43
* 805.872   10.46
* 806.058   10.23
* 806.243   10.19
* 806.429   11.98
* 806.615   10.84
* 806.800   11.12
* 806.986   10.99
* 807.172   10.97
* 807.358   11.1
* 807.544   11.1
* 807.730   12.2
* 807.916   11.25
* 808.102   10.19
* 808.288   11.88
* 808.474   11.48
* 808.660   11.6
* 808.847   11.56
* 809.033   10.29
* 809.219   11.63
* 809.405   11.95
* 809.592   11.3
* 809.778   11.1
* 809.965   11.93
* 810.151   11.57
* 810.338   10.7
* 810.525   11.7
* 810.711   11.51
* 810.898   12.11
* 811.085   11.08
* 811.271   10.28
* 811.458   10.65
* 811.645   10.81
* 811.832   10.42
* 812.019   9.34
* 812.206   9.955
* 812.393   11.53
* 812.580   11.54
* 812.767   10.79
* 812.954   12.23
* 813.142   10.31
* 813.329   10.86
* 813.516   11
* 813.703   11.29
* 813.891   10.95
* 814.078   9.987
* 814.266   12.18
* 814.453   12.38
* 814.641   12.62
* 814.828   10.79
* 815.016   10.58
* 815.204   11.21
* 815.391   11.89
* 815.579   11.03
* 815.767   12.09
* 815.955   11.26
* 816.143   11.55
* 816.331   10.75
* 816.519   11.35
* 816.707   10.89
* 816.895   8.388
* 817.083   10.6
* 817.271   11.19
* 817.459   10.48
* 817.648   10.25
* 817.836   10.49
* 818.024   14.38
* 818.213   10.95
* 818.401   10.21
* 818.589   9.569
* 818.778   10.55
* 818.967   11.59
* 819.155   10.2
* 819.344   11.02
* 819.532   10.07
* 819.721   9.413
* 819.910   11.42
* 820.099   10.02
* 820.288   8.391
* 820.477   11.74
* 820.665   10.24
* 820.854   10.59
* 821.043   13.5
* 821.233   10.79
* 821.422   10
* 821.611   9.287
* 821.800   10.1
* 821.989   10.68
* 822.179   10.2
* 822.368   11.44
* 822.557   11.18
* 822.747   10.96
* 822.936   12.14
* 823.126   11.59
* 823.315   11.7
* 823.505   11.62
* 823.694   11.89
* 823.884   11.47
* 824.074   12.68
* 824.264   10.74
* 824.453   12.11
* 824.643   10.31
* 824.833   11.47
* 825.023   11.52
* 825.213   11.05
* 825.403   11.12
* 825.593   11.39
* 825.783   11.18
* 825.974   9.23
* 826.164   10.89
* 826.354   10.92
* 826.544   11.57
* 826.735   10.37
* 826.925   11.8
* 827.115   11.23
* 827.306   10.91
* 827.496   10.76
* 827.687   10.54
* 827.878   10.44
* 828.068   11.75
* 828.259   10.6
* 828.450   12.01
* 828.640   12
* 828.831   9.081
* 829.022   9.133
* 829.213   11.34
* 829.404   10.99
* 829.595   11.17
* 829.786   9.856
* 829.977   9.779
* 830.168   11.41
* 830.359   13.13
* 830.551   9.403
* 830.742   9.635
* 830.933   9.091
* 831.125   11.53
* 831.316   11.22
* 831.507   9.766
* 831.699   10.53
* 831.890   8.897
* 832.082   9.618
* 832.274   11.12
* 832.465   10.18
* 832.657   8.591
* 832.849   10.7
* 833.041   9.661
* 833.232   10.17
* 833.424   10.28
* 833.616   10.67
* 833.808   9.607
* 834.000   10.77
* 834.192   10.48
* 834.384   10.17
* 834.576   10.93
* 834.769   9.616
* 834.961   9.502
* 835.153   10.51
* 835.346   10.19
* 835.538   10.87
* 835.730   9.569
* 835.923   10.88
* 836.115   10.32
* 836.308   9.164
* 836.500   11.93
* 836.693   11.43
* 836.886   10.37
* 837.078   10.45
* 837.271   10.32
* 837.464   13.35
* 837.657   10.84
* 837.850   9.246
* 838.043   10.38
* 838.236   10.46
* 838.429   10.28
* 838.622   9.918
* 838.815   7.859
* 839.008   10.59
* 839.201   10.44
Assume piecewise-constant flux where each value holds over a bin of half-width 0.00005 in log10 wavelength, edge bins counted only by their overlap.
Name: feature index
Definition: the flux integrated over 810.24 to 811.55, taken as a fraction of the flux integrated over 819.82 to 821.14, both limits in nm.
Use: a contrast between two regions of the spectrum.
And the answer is 1.02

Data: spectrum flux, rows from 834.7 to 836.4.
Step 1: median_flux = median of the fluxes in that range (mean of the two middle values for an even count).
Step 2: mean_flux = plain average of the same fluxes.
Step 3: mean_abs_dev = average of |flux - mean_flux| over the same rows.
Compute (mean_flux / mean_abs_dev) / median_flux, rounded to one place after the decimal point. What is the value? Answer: 1.8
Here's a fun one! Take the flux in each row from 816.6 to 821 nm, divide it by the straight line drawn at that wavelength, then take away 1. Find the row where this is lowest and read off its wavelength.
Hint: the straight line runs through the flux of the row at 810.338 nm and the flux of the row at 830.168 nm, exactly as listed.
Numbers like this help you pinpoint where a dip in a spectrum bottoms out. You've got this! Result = 820.288 nm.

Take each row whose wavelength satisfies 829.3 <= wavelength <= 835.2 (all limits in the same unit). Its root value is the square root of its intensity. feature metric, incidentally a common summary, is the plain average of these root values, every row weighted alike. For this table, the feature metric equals 3.20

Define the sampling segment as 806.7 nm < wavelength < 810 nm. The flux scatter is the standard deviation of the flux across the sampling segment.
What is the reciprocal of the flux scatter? 1.9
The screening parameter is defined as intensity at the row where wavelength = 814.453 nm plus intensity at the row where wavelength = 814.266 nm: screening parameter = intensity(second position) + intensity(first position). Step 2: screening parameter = 24.6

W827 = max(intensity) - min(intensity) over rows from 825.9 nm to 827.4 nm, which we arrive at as 2.6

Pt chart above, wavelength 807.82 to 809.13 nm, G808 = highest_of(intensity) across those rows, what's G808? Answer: 11.88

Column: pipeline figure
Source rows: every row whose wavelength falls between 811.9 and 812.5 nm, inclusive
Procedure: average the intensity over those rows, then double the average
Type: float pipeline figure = 20.6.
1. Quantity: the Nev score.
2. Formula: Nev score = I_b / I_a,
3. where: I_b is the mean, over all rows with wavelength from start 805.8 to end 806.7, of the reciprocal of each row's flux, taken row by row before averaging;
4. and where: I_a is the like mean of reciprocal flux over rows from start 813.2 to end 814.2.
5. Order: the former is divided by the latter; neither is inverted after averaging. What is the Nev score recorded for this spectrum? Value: 1.01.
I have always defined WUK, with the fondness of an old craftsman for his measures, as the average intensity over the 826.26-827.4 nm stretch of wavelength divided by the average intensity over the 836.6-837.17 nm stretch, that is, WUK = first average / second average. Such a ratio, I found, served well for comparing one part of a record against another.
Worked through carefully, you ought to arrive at 1.04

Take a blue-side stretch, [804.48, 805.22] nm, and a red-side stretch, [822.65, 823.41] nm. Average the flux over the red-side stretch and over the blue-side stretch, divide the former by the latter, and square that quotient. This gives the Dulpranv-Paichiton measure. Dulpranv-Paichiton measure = 1.17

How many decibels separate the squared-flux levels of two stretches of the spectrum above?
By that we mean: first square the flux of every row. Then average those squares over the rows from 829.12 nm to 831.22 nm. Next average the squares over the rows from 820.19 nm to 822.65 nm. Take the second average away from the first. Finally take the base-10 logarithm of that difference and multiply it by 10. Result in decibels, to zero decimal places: -1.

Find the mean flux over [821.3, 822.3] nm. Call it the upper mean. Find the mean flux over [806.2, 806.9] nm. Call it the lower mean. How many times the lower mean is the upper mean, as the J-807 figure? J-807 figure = 0.91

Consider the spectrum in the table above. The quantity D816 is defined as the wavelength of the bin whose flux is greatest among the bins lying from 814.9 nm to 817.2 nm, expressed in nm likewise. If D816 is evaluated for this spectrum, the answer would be 815.767 nm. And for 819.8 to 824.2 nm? 821.043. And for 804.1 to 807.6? 806.429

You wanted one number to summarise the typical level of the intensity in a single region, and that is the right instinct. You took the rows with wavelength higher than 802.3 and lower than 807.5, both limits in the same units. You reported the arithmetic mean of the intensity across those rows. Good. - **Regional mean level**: 11.1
